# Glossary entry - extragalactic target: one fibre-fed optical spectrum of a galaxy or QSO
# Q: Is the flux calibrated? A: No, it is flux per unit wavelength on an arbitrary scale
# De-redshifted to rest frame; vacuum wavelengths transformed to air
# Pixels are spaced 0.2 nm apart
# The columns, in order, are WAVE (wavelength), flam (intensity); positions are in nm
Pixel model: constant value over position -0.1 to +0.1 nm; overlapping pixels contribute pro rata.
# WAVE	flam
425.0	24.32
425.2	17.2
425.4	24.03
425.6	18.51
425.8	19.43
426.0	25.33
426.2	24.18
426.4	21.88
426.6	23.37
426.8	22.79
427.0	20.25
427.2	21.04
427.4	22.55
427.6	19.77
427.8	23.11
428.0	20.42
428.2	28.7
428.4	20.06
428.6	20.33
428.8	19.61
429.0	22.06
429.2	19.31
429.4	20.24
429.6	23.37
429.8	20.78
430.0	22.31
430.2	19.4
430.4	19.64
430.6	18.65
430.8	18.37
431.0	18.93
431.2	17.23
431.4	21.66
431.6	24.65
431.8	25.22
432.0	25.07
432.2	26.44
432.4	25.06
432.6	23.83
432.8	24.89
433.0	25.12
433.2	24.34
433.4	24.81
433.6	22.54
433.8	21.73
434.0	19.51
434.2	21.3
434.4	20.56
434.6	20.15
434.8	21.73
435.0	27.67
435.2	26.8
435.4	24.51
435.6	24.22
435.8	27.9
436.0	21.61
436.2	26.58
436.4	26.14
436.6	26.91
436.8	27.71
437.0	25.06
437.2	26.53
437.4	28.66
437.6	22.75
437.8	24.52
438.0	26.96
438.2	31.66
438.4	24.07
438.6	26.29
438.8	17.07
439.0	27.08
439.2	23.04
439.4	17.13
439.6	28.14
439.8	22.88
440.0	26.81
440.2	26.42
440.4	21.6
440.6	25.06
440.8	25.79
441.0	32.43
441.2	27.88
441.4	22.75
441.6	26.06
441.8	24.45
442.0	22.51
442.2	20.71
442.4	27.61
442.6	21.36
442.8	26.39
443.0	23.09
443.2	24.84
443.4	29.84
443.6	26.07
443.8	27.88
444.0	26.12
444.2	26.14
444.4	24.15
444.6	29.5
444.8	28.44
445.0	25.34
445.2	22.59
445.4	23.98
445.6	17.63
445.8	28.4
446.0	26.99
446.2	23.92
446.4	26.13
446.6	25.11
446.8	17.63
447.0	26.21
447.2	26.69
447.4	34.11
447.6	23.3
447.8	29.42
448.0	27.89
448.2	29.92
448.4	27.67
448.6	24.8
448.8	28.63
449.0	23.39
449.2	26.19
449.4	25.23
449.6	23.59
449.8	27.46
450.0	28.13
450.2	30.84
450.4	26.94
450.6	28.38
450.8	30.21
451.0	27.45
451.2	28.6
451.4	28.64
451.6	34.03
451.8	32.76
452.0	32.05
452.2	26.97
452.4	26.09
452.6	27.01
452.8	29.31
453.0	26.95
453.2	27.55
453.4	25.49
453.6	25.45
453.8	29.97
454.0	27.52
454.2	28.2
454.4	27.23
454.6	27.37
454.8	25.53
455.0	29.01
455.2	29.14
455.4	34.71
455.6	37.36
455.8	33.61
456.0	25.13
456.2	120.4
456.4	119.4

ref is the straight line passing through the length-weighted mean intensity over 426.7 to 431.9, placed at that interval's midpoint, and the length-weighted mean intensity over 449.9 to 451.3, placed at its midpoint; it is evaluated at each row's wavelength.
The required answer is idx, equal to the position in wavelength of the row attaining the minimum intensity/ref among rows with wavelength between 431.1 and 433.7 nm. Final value 431.2 nm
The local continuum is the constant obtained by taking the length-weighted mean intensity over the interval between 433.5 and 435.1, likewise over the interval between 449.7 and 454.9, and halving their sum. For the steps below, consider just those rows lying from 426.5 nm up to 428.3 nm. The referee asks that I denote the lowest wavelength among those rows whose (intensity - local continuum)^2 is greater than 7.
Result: 427.0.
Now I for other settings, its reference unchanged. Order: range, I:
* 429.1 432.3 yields 429.2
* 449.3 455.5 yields 450.0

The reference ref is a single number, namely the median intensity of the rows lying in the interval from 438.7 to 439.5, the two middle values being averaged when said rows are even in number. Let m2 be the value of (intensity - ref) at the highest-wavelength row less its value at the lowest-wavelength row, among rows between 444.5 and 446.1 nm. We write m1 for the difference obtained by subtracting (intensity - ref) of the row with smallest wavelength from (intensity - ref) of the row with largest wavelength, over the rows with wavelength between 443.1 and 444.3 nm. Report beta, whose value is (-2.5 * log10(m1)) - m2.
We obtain 2.2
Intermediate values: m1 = 1.3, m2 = -2.5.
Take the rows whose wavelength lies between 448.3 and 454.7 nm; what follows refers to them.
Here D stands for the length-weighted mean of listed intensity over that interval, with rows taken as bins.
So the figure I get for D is 27.8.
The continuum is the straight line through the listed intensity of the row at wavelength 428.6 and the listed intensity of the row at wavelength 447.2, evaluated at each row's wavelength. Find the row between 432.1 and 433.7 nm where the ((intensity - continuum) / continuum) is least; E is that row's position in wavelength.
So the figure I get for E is 433.6 nm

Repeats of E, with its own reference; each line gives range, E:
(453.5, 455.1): 454.8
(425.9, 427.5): 427.0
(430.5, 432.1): 431.2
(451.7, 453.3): 452.4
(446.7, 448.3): 446.8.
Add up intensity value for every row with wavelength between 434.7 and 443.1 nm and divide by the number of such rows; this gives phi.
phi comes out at 25.1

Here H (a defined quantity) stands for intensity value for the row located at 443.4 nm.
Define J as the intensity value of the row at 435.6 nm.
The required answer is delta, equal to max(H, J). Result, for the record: 29.8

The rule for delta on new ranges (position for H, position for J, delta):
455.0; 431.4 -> 29.0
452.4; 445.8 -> 28.4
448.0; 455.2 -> 29.1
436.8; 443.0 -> 27.7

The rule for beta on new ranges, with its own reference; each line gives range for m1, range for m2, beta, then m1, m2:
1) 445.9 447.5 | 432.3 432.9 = -2.0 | 7.1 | -0.2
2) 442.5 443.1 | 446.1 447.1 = -2.9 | 1.7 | 2.3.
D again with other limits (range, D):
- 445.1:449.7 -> 25.6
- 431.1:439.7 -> 24.3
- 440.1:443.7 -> 25.3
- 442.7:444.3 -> 26.3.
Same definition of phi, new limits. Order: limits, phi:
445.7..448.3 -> 26.6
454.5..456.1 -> 30.2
